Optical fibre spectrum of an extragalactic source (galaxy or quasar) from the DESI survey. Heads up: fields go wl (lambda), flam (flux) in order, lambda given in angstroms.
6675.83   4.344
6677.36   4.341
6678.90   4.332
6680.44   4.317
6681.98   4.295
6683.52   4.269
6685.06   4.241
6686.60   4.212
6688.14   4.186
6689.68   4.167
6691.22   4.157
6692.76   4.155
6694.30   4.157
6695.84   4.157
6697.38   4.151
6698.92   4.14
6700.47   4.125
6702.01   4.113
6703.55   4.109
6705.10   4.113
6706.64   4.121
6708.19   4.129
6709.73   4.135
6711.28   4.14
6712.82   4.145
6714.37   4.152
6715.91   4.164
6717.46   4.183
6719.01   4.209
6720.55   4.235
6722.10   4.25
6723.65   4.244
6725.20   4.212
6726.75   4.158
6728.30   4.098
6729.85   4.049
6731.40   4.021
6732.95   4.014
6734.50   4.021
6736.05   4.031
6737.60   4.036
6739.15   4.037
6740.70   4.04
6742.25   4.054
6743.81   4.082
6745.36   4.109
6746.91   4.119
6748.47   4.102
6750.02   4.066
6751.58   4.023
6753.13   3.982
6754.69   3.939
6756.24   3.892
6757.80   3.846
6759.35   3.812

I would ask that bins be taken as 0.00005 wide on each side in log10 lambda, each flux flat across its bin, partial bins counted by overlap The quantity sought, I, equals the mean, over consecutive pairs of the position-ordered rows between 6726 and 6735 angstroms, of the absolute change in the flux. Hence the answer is 0.030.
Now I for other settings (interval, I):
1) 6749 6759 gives 0.044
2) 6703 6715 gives 0.006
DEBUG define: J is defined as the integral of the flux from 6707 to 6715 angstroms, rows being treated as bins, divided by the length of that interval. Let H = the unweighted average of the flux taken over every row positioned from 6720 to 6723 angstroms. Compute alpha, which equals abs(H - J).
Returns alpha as 0.11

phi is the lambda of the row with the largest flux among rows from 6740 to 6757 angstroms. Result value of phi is 6746.91 angstroms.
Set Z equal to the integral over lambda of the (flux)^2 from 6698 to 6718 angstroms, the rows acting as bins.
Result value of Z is 342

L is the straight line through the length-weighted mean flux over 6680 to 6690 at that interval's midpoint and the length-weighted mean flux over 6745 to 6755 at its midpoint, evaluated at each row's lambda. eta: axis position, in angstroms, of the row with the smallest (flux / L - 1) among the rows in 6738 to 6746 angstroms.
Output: 6739.15 angstroms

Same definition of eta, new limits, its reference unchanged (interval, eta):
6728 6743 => 6732.95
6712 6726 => 6712.82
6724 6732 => 6731.40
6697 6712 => 6702.01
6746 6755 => 6754.69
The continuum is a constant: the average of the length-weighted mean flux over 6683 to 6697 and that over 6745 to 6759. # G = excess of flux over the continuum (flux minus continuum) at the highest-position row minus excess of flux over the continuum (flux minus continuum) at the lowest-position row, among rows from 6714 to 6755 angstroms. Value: -0.21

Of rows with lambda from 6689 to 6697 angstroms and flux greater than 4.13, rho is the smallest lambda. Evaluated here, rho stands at 6689.68 angstroms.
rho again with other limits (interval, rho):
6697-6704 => 6697.38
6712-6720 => 6712.82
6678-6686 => 6678.90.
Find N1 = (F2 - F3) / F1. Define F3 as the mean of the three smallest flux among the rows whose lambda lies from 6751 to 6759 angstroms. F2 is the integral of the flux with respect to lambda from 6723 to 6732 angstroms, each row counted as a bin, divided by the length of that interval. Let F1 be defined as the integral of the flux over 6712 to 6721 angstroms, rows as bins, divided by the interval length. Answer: 0.06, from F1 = 4.18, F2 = 4.13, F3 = 3.89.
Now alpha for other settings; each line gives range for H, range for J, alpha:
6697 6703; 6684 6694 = 0.06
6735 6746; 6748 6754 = 0.02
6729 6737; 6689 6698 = 0.13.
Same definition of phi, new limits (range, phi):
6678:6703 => 6678.90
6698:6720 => 6719.01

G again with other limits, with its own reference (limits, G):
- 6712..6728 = 0.01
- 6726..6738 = -0.12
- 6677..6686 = -0.10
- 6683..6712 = -0.13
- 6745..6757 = -0.22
